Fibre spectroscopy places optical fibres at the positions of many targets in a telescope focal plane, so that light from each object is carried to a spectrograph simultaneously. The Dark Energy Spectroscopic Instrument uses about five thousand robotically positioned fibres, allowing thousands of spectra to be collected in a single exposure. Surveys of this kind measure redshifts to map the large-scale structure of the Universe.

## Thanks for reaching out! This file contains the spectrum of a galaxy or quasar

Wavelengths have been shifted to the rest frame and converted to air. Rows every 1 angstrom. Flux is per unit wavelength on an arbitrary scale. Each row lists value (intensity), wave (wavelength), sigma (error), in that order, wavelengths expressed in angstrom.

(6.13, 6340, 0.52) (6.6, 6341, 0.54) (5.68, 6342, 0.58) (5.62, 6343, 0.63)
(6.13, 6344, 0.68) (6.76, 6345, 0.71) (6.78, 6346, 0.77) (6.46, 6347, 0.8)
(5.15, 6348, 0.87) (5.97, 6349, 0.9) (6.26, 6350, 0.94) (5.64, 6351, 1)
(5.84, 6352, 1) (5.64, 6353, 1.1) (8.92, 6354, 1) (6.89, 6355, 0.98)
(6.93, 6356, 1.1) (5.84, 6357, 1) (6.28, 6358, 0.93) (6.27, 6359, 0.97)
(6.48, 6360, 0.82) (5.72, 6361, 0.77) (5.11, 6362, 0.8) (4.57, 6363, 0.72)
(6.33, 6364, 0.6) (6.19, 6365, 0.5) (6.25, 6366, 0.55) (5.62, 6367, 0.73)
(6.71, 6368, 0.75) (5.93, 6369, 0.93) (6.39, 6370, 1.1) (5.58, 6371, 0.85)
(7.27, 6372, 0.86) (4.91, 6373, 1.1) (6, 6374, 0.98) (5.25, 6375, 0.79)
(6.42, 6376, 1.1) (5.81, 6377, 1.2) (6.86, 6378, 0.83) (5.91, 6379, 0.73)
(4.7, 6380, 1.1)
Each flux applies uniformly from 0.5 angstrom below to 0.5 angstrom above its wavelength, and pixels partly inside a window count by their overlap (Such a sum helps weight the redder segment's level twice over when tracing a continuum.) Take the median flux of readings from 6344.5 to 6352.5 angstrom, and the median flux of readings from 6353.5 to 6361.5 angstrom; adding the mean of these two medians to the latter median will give 12.63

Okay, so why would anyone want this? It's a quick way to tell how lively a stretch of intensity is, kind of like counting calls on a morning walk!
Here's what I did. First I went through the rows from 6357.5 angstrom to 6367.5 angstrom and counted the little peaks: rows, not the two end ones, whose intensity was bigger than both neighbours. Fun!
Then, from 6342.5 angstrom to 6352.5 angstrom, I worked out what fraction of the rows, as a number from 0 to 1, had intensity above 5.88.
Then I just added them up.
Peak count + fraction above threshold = 3.60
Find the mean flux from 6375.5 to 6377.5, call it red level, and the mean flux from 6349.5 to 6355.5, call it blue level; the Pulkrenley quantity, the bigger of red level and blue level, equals 6.53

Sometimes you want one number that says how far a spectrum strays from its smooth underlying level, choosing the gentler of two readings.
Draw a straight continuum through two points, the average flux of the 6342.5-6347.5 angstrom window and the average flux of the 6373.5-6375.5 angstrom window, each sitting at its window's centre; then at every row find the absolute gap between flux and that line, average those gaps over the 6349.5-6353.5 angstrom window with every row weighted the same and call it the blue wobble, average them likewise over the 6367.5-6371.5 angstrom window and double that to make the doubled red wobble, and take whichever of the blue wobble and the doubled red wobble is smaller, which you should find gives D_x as 0.36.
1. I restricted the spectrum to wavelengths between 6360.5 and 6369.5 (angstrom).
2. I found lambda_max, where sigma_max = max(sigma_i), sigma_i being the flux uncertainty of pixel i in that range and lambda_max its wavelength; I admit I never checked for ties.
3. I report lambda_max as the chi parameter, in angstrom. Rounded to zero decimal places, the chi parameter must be 6369 angstrom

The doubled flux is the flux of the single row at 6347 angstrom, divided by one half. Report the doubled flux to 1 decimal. 12.9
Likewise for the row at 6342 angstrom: 11.4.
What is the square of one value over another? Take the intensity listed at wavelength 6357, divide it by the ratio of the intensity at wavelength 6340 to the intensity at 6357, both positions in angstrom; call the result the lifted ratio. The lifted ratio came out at 5.6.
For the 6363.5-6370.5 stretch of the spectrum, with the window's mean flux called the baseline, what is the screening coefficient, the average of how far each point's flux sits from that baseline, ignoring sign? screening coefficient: 0.25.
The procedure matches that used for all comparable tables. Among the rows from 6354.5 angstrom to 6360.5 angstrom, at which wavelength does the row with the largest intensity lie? 6356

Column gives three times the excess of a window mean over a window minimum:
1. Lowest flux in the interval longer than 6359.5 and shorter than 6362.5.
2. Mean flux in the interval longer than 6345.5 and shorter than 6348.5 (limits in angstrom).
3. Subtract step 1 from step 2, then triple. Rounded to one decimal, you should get 3.1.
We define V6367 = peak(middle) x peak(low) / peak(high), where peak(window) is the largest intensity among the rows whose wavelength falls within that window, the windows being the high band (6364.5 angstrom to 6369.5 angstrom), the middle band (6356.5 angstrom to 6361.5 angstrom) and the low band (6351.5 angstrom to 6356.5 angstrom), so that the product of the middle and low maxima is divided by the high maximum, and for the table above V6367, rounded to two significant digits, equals 8.6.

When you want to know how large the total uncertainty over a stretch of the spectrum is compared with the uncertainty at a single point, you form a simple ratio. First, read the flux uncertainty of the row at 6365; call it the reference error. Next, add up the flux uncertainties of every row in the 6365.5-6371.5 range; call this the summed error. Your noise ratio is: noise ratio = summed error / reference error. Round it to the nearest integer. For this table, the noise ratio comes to 10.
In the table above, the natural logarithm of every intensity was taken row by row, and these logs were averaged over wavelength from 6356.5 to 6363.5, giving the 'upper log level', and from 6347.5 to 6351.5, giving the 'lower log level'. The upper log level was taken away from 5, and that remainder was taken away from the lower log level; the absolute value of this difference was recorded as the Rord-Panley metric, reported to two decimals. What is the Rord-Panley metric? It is 1.51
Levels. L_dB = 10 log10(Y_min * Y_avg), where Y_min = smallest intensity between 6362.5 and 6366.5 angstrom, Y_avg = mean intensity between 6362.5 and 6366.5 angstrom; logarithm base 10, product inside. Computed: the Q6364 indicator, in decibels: 14.3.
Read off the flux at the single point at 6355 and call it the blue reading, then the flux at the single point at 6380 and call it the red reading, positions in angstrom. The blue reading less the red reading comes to 2.2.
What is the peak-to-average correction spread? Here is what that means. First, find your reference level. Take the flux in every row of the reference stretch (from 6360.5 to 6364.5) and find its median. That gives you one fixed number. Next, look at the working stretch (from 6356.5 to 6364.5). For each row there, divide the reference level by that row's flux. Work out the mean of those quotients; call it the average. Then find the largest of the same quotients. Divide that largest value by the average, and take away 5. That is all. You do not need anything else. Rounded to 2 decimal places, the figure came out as -3.74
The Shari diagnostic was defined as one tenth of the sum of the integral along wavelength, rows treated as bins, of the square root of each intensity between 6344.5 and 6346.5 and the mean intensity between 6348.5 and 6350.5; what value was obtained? 1.132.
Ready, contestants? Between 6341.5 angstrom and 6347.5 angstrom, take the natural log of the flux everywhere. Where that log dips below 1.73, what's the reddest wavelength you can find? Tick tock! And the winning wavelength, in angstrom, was 6343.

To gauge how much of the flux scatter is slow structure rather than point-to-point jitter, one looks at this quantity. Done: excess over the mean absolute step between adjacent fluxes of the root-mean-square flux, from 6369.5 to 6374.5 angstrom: 4.6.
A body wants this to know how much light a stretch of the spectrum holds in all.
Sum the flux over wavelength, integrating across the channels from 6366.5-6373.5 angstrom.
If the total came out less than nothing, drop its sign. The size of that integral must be 42.4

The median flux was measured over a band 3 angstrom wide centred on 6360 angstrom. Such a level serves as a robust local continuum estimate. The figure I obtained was 6.27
